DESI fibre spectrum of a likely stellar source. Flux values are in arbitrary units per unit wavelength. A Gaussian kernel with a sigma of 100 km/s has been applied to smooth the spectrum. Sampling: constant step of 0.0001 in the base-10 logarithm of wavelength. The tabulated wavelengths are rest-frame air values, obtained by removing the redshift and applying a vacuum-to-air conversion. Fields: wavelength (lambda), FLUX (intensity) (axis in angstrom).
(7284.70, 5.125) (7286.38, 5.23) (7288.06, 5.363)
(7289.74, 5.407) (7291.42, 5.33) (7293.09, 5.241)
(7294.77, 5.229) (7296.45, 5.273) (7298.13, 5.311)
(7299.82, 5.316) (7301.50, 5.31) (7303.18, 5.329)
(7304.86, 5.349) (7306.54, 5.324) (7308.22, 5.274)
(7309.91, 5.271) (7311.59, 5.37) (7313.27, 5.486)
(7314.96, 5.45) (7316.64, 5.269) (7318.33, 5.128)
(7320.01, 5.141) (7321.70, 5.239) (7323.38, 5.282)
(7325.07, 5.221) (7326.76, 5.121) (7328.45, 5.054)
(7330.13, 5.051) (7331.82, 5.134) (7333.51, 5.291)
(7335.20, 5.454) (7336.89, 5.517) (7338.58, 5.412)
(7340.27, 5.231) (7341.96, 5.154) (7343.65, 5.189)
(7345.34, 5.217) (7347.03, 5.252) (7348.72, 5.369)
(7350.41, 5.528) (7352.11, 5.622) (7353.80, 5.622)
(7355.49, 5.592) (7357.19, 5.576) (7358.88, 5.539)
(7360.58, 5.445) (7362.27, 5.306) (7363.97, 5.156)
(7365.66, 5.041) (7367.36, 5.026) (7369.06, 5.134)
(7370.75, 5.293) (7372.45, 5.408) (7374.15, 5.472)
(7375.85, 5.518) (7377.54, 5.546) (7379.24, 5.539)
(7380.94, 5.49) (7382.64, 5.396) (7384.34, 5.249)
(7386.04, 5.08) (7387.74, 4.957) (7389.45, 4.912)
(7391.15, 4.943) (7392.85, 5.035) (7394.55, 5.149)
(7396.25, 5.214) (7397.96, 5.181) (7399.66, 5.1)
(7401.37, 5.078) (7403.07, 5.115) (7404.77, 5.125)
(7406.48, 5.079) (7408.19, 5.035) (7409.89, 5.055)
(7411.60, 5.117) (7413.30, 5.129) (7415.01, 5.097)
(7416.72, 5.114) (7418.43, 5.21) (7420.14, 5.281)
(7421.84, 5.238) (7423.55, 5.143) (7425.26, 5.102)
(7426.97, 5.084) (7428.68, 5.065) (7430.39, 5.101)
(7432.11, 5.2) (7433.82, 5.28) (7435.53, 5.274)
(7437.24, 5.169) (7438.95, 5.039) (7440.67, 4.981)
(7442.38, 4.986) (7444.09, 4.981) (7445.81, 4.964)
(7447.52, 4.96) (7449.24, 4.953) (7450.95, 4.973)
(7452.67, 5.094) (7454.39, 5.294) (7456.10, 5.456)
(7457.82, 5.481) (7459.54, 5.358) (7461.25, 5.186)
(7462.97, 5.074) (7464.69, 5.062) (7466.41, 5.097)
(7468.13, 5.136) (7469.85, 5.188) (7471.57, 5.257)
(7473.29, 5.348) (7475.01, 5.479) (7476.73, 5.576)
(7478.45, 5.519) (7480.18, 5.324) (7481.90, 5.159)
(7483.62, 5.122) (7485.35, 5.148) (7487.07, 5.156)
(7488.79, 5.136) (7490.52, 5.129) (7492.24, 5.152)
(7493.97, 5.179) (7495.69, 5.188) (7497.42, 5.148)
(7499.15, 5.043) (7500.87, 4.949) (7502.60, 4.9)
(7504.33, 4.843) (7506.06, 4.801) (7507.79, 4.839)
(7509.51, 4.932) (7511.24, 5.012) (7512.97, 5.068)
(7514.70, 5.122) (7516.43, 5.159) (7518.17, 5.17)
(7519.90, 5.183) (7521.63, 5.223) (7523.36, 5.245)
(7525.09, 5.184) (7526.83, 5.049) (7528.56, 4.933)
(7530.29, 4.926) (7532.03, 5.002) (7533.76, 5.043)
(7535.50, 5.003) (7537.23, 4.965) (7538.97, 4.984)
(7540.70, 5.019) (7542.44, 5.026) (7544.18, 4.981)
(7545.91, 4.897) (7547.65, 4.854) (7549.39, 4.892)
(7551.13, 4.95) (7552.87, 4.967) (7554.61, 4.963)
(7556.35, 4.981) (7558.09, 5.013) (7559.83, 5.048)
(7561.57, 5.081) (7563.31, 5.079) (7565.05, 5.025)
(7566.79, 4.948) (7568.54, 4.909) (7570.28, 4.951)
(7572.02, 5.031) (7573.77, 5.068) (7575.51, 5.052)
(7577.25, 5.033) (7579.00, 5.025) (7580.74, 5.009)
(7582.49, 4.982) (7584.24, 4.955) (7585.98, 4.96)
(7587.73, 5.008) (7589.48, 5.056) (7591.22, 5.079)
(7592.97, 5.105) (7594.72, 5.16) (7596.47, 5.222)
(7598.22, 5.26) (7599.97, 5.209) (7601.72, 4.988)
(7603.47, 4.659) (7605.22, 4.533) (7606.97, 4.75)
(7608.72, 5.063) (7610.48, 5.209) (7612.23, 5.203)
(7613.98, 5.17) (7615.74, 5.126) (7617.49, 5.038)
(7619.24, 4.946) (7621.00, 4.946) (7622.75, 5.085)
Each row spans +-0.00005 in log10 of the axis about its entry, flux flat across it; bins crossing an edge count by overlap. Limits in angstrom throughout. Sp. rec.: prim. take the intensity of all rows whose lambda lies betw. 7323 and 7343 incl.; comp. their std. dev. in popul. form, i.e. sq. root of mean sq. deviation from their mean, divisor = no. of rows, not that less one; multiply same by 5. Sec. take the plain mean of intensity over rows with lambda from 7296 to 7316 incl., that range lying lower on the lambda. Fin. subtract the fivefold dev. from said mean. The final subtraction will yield 4.6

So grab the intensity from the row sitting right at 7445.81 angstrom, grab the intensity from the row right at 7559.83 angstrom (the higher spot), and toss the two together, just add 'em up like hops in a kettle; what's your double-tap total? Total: 10.0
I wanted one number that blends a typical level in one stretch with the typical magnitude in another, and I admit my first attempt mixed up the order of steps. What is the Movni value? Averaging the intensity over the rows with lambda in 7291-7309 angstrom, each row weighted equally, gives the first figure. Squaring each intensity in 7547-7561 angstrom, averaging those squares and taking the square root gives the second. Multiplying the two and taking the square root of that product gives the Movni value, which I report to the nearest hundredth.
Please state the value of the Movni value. 5.13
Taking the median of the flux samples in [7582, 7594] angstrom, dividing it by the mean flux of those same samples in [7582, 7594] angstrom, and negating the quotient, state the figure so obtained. -1.00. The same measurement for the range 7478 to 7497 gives -0.99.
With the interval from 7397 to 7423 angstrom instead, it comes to -1.00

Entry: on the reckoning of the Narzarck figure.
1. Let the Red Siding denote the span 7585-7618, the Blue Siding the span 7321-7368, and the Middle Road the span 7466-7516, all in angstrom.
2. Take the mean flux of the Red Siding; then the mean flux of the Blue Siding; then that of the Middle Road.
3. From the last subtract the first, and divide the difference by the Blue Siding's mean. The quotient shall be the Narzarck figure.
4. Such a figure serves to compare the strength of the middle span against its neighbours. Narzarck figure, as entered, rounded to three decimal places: 0.018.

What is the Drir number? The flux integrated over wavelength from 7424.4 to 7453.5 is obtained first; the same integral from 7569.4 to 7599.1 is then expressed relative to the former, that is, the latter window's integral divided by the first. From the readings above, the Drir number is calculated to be 1.02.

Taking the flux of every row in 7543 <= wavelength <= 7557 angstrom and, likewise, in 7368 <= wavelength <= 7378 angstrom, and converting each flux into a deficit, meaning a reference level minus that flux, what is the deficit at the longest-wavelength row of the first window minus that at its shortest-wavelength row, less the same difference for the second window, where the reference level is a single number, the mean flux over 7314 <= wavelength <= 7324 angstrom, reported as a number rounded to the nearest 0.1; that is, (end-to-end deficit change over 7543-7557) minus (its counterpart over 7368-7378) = 0.4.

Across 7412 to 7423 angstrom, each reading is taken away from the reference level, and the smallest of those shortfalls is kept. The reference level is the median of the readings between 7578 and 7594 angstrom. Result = -0.27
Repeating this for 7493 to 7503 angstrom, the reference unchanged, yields -0.18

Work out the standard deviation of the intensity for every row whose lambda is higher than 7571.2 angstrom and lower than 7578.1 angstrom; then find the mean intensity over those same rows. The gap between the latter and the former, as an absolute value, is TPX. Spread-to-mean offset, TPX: 5.03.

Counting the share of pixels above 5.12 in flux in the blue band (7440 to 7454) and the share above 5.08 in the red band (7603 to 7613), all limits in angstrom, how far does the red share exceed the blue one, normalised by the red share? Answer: 1.0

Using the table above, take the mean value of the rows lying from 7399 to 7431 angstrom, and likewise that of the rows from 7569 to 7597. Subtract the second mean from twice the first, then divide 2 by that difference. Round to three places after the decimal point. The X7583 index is 0.385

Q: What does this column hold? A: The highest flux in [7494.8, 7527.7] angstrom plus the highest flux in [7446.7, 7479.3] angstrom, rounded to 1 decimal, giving 10.8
